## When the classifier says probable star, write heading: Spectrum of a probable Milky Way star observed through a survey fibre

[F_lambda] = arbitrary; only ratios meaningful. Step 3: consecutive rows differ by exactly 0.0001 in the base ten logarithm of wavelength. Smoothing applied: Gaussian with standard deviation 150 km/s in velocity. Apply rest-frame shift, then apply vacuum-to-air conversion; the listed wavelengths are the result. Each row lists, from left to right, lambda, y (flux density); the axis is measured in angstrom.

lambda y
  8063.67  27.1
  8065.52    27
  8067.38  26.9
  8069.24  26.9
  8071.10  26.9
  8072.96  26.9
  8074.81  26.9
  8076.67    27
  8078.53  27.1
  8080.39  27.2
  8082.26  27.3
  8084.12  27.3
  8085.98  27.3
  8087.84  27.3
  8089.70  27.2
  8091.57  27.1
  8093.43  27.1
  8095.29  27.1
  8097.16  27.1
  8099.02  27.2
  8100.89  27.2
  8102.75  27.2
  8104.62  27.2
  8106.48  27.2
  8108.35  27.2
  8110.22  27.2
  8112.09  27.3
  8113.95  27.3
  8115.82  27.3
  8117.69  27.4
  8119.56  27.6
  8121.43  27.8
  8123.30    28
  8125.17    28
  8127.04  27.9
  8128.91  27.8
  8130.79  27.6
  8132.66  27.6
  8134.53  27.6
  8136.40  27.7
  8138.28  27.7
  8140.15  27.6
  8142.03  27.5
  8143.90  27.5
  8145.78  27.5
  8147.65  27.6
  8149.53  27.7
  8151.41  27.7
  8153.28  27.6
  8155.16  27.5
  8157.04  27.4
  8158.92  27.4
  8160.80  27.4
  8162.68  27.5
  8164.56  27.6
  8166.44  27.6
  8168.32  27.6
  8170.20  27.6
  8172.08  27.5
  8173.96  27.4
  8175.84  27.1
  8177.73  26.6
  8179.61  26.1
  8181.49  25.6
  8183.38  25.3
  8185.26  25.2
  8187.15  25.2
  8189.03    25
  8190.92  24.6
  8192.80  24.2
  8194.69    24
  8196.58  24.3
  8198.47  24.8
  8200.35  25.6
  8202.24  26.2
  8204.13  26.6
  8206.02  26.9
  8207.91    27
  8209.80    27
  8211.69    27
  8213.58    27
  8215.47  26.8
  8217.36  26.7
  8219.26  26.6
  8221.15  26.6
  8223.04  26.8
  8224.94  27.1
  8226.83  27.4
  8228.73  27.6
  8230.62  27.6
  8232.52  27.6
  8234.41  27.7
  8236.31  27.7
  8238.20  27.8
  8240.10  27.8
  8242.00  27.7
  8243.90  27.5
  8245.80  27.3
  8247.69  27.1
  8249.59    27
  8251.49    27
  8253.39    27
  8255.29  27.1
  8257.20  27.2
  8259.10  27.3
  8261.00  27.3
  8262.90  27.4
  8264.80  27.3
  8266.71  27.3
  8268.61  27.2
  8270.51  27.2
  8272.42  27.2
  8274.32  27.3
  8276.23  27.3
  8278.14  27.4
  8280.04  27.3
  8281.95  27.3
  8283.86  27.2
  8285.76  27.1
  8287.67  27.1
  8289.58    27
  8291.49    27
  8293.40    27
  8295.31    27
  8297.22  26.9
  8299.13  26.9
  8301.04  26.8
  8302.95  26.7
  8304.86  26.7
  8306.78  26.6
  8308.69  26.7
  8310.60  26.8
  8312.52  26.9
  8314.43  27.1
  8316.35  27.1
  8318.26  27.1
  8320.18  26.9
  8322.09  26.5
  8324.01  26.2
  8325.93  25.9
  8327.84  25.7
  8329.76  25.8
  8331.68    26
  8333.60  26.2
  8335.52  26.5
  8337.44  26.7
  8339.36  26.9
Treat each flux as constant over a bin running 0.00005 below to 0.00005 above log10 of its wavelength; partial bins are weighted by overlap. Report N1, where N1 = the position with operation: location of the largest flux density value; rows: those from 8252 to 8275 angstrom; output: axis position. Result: 8262.90 angstrom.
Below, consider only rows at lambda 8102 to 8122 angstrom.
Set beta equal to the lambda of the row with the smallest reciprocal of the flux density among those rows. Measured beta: 8121.43 angstrom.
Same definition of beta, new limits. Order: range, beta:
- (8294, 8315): 8314.43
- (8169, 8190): 8170.20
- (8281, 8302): 8281.95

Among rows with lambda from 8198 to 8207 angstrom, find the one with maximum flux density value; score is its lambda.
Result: 8206.02 angstrom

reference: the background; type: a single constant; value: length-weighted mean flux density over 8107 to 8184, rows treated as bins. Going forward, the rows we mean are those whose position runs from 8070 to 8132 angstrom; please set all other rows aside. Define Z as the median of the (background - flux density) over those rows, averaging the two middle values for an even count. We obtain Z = 0.19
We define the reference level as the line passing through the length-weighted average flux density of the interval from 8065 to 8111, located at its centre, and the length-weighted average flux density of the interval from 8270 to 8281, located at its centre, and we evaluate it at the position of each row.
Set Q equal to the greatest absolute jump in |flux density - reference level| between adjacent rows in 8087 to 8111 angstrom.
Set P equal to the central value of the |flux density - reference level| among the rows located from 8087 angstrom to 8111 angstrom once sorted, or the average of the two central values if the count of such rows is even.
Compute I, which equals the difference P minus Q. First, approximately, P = 0.07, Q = 0.10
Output -0.03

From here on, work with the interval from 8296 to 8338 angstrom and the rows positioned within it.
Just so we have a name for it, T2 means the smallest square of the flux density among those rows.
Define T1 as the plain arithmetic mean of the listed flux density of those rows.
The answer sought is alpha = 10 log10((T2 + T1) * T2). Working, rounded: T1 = 26.6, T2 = 660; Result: 56.6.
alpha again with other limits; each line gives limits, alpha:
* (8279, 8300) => 57.3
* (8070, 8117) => 57.4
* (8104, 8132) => 57.5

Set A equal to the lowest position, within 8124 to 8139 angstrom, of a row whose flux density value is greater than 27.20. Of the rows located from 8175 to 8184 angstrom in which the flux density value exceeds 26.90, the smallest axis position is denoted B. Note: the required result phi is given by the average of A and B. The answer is 8150.5 angstrom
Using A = 8125.17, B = 8175.84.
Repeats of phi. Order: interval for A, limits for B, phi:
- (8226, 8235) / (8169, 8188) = 8198.5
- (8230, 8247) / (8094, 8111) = 8163.0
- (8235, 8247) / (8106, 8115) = 8171.4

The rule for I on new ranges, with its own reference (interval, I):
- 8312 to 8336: 0.42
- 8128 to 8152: 0.24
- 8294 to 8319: 0.20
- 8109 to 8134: 0.25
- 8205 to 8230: 0.02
